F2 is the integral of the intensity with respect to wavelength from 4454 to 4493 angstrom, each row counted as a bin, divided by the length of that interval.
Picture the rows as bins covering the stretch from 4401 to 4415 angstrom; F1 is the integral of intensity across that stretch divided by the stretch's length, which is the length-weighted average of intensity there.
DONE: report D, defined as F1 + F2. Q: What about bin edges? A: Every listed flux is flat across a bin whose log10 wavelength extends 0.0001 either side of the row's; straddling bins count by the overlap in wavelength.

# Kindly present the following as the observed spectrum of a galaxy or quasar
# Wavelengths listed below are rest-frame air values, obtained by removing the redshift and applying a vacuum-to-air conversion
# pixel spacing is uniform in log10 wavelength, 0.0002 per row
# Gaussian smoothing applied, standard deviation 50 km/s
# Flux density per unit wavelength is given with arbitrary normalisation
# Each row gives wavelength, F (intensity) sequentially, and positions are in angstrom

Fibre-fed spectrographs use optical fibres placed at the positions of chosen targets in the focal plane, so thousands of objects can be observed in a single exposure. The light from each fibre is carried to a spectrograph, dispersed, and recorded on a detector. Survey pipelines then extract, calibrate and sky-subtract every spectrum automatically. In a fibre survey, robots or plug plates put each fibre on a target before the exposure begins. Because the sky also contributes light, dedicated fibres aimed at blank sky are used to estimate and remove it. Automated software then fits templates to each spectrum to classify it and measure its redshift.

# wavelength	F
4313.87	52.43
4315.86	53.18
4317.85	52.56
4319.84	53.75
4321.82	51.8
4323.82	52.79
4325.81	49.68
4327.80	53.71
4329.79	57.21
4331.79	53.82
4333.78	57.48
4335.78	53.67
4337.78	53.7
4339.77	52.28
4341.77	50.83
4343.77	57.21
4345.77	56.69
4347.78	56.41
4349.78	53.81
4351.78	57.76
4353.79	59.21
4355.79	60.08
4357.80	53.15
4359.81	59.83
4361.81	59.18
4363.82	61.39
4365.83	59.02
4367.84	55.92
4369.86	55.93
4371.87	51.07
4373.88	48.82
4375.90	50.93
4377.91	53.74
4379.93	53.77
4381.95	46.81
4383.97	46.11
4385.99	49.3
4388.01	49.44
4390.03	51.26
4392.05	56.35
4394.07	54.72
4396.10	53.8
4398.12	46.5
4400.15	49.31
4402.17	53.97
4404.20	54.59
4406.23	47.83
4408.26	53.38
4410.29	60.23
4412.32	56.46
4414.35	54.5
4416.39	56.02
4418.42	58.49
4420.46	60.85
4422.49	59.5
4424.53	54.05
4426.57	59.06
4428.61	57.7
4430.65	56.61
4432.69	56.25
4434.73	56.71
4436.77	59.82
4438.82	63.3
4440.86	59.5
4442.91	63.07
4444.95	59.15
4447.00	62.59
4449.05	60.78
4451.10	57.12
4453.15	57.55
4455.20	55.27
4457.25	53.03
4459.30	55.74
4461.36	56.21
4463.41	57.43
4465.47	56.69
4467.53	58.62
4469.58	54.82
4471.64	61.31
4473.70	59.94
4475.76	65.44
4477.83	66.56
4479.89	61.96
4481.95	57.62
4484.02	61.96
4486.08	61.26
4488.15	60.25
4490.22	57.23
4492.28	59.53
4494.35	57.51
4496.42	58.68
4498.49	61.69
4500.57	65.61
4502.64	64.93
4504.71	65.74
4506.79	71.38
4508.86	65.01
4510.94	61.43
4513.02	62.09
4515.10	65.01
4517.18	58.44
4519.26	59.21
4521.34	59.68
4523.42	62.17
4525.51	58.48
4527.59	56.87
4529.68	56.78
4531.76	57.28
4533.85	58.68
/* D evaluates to 113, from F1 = 54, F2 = 59.0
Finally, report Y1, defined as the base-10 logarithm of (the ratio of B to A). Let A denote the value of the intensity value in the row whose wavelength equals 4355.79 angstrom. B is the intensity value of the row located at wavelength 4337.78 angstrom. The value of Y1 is -0.05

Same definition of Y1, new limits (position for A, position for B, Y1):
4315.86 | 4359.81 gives 0.05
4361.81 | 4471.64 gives 0.02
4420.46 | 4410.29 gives 0.00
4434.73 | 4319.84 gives -0.02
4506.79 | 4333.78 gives -0.09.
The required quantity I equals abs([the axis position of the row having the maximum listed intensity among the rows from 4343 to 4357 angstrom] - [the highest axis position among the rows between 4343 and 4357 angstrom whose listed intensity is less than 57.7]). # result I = 6.0 angstrom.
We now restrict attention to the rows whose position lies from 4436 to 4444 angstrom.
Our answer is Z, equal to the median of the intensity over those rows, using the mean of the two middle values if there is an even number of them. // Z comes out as 61.4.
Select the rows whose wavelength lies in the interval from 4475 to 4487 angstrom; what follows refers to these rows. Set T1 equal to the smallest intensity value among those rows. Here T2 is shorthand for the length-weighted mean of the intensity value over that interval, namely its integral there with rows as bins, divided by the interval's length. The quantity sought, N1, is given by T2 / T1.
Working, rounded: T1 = 57.62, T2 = 62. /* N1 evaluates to 1.08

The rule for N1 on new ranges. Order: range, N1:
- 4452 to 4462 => 1.05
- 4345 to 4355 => 1.06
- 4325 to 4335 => 1.10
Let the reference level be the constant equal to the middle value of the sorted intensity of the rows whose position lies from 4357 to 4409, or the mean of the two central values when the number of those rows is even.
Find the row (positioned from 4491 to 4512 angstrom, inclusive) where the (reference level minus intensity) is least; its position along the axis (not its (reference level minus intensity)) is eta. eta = 4506.79 angstrom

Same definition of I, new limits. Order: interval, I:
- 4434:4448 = 4.1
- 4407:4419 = 6.1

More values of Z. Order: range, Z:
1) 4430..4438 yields 56.7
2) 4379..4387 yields 48.1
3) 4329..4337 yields 55.5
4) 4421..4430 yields 58.4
